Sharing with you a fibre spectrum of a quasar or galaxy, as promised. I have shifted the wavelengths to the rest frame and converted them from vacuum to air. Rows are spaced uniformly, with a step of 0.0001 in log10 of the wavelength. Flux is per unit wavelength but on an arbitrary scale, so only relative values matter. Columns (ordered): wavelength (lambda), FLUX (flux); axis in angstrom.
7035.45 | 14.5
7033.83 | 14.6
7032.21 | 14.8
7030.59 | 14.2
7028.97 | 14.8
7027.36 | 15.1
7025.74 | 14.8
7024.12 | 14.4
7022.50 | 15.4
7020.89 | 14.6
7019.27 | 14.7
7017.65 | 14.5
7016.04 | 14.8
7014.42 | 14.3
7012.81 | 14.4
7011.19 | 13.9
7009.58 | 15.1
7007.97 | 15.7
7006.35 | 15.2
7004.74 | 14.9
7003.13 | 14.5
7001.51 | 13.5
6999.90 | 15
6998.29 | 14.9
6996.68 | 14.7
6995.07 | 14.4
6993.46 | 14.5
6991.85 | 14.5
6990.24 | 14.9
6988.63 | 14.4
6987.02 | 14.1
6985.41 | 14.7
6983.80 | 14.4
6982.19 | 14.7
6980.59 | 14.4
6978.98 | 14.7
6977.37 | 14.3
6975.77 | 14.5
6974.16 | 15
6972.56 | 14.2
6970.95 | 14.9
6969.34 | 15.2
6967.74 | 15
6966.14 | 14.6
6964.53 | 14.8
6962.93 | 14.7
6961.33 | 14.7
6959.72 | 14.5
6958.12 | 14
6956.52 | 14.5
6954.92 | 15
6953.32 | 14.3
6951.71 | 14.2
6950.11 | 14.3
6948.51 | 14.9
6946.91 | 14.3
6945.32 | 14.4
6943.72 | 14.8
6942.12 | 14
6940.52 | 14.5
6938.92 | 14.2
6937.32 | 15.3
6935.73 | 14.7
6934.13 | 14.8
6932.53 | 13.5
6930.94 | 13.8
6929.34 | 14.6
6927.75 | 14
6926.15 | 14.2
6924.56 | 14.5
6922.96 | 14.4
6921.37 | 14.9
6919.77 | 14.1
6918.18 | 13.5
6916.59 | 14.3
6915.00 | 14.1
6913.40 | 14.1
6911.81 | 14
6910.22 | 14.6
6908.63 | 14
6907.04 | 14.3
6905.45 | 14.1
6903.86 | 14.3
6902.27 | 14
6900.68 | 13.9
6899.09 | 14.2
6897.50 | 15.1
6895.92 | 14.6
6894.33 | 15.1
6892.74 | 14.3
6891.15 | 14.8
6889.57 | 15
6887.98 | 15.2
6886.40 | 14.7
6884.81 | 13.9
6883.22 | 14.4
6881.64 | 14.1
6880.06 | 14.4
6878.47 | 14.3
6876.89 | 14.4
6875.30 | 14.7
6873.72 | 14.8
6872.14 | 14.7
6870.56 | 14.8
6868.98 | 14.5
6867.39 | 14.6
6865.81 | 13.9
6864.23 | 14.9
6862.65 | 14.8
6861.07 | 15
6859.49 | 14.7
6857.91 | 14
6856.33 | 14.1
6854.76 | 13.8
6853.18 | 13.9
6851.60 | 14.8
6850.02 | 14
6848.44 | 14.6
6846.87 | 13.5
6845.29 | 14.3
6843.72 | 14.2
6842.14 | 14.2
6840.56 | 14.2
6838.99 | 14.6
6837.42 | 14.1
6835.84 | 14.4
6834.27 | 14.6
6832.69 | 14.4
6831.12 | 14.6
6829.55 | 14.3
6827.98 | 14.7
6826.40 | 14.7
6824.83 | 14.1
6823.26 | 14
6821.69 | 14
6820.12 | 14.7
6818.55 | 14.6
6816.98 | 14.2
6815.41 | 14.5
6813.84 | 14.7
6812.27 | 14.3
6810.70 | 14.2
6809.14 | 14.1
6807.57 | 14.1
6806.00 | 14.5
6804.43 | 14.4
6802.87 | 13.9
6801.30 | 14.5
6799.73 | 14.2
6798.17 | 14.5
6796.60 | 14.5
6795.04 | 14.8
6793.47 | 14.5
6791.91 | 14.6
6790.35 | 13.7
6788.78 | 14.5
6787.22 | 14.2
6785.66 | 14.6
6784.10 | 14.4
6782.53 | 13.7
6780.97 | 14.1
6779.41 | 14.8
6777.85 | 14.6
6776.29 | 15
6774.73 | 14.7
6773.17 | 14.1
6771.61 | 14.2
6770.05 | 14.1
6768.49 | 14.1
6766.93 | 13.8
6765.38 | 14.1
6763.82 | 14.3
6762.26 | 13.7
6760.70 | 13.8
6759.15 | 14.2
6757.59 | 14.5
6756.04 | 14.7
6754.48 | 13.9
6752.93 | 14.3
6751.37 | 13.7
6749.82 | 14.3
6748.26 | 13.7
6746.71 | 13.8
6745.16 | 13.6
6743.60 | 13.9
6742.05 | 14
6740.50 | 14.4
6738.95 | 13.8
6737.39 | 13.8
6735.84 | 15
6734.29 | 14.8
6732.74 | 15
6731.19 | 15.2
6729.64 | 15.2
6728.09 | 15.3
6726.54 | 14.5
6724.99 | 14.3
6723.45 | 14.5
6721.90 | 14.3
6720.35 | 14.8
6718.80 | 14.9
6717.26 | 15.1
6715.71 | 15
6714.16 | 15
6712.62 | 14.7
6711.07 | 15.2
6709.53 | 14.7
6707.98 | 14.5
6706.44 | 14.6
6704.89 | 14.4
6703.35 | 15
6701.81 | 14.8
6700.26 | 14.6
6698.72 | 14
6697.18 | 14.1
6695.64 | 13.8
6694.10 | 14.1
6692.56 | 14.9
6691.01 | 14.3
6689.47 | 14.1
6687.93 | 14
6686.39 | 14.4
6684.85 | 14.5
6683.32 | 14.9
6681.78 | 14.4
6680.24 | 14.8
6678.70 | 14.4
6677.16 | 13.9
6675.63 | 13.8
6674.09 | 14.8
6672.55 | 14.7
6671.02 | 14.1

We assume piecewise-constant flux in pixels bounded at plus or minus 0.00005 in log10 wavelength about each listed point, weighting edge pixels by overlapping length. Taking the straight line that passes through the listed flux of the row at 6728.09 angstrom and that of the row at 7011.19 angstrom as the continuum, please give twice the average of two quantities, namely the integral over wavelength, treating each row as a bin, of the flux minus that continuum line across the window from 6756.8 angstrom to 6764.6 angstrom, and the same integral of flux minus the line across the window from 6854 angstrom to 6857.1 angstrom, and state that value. -10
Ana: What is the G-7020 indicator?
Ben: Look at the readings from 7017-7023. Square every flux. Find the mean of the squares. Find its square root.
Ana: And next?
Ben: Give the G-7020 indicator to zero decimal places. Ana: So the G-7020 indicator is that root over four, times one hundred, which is 370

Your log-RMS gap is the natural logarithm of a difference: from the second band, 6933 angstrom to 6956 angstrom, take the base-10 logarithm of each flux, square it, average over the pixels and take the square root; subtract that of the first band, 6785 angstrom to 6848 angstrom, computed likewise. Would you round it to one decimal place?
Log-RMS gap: -5.1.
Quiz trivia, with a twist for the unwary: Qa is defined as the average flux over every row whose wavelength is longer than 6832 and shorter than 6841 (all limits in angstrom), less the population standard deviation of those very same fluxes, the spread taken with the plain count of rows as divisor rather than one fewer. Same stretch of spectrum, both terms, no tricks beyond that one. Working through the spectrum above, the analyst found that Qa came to 14.2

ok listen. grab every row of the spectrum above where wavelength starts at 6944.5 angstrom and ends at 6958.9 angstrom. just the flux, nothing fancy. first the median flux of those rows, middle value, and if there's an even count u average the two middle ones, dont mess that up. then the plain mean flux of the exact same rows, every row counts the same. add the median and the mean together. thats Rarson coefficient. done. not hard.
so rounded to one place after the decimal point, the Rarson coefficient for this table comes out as 28.7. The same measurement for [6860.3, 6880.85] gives 29.3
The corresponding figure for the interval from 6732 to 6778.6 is 28.3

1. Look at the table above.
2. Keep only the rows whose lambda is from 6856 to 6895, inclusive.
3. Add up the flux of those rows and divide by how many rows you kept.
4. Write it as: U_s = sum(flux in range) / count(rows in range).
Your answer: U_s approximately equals 14.6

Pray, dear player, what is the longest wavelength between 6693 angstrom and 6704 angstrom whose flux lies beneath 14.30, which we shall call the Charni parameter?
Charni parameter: 6698.72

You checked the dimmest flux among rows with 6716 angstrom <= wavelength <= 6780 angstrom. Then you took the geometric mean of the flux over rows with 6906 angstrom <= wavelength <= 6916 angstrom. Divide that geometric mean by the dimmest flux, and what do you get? 1.04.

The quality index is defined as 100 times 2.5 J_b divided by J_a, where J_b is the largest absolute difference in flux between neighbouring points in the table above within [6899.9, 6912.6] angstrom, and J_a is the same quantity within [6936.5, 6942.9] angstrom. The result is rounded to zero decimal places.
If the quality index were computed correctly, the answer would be 136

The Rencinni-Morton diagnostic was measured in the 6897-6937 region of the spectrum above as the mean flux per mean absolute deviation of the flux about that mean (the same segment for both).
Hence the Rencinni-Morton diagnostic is 46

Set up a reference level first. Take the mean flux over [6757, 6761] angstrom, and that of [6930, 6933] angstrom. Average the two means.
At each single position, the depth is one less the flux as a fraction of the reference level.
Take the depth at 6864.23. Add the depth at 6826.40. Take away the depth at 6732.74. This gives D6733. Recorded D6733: -0.05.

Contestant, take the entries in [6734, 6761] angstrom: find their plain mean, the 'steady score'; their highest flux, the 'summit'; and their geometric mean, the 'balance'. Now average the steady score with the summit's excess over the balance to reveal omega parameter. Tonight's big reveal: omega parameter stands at 7.50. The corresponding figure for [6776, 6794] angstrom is 7.50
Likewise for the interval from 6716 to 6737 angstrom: 7.65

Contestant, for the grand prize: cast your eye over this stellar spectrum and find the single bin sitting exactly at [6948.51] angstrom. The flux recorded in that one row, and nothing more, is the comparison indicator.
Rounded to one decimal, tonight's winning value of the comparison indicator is 14.9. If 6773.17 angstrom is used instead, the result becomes 14.1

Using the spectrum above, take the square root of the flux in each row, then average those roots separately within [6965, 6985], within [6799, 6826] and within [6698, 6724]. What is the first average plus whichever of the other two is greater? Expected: 7.66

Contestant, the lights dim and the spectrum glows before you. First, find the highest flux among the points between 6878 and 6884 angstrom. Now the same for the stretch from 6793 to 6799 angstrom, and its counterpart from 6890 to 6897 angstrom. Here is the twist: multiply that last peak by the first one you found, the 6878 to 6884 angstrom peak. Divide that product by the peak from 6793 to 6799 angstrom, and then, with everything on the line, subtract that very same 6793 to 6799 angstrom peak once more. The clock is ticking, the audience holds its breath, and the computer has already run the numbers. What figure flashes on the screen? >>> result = -0.1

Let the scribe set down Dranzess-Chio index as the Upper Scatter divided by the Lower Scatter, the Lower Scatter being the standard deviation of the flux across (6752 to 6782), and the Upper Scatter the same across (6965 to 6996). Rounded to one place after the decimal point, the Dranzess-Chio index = 0.8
